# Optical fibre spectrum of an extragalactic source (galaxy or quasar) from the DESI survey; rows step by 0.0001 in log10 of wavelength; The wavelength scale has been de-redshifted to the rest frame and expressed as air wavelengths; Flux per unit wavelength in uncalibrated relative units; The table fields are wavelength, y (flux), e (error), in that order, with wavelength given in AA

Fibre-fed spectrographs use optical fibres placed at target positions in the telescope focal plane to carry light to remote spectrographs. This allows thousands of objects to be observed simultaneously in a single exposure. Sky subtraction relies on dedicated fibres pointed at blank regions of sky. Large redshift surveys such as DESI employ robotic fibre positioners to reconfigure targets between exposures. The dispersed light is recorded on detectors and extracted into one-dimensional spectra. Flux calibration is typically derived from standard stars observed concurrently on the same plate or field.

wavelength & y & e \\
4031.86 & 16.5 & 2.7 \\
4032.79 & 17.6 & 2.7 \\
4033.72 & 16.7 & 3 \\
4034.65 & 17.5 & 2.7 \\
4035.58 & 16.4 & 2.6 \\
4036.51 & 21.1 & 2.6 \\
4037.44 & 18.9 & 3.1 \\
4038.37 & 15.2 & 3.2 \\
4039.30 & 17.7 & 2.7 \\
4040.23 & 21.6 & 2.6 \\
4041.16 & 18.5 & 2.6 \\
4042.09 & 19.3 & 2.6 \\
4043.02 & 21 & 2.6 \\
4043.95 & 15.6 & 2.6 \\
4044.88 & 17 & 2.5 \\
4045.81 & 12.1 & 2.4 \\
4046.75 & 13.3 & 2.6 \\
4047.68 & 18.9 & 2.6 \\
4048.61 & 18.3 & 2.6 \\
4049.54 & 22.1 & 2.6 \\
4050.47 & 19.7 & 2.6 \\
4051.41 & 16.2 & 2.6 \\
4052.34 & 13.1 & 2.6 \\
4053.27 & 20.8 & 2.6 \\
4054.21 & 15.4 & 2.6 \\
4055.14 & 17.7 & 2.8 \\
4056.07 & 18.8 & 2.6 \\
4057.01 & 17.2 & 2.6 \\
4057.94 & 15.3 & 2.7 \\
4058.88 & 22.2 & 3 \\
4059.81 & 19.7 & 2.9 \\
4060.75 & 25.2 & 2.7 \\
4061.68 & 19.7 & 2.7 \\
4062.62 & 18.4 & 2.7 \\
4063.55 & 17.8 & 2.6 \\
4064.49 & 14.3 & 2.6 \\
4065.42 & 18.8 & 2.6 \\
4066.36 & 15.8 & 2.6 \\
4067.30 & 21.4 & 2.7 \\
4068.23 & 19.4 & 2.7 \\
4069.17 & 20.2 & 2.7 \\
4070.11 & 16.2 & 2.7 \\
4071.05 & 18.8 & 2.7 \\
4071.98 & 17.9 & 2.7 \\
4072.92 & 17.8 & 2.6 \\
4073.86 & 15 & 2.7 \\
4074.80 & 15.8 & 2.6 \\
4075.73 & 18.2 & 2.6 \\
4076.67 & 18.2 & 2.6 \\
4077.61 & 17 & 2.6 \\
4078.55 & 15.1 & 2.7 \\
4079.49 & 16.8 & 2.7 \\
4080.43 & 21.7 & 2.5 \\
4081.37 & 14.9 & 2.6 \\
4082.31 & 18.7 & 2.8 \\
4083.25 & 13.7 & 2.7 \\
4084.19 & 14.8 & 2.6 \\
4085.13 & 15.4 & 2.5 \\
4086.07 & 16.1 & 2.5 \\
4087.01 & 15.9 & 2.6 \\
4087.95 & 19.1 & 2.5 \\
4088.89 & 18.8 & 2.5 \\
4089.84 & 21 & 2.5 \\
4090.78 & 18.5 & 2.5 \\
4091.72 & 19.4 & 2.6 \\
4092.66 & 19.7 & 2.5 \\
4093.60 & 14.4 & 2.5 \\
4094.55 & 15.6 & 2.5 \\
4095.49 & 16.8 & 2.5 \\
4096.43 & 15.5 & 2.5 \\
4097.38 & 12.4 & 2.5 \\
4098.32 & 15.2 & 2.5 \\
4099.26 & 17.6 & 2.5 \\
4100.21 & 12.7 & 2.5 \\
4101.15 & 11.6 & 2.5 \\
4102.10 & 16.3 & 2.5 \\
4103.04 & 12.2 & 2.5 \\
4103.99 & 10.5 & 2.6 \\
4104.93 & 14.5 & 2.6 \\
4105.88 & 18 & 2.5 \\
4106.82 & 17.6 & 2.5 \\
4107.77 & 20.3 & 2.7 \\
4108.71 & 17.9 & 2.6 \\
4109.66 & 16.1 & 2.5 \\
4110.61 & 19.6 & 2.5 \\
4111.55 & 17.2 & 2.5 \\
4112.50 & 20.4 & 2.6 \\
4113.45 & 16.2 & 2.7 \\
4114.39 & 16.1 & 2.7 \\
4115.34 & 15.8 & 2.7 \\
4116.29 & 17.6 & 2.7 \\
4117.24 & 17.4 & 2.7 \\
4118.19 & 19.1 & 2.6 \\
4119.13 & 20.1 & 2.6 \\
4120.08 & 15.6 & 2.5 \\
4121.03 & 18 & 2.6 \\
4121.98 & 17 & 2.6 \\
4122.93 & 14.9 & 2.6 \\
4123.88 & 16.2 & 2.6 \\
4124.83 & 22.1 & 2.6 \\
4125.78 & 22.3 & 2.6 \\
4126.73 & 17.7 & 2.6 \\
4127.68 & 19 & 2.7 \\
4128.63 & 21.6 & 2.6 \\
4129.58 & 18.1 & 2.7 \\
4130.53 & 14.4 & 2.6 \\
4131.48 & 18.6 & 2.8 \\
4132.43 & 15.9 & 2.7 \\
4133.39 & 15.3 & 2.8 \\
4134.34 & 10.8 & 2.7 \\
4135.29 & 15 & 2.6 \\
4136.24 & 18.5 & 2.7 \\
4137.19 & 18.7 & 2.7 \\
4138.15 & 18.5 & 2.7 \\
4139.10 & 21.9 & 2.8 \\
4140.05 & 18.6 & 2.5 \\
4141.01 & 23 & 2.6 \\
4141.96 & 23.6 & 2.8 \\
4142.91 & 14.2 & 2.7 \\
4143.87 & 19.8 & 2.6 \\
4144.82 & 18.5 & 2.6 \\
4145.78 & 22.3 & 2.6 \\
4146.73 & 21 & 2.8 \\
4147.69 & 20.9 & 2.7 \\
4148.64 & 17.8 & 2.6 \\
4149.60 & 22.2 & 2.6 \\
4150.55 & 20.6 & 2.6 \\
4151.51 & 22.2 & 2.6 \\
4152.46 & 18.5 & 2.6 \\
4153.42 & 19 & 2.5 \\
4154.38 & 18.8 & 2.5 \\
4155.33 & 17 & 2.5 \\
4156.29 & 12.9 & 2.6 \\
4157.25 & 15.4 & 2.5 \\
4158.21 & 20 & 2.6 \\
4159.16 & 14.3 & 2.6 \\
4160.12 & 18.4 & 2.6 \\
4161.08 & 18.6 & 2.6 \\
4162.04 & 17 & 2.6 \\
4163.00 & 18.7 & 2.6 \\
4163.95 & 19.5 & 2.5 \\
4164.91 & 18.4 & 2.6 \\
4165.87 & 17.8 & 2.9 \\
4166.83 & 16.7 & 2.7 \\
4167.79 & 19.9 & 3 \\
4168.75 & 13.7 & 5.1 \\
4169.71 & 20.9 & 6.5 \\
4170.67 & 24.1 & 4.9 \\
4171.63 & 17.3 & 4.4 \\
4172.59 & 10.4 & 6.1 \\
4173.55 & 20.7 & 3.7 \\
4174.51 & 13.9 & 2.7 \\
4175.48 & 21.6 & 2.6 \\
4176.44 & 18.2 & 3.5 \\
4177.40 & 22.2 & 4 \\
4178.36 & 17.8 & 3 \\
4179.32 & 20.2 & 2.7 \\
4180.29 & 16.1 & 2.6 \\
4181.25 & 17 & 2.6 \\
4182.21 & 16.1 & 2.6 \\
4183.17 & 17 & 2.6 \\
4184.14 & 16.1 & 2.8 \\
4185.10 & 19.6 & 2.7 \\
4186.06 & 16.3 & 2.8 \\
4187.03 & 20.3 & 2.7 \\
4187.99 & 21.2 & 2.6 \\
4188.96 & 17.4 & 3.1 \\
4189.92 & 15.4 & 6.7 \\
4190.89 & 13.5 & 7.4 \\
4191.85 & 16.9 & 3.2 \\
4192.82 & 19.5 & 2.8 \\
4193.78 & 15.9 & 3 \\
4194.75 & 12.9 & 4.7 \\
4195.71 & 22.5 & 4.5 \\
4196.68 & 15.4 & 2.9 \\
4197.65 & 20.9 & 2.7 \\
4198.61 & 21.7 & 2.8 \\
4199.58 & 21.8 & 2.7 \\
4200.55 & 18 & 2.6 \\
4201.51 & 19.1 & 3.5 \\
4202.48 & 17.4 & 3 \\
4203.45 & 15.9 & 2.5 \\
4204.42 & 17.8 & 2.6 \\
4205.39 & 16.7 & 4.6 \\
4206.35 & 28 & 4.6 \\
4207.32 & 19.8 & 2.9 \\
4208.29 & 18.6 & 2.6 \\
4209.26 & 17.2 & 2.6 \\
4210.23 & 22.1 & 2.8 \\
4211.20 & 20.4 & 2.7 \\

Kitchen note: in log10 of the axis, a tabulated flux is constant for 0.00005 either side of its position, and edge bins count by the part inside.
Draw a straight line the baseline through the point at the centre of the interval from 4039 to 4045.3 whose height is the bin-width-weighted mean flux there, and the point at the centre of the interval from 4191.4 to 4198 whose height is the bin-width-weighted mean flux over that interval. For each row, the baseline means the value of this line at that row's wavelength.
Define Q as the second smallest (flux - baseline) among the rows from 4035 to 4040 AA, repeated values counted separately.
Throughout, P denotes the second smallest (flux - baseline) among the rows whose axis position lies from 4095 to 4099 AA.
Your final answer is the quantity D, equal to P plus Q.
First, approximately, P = -3.1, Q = -2.4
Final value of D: -5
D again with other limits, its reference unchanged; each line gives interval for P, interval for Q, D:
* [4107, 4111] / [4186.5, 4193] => -3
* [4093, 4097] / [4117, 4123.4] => -5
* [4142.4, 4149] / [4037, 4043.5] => -1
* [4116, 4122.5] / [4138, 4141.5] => -1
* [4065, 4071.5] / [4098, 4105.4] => -9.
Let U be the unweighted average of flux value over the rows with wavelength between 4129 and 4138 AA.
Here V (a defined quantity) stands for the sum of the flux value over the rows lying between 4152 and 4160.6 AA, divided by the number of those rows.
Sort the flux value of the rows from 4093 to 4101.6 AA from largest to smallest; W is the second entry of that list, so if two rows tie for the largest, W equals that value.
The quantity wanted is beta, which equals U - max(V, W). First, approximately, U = 16.1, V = 17.1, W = 16.8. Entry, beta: -1.0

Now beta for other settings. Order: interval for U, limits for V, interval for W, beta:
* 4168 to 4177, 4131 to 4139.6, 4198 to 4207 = -3.9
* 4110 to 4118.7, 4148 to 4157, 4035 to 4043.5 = -3.4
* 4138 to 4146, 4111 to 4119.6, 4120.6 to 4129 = -2.1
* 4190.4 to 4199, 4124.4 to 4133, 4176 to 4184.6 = -2.5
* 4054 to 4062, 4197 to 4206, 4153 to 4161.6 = 0.0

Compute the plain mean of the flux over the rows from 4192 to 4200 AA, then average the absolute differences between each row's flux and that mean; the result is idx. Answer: 3.07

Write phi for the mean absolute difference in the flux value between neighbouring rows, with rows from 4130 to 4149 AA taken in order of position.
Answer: 2.97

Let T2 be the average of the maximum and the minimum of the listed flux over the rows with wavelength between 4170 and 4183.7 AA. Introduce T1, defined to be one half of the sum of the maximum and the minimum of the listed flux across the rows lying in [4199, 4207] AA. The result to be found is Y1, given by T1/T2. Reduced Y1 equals 1.27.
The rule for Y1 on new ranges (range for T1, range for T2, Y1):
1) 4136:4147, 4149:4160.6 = 1.08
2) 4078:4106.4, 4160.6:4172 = 0.85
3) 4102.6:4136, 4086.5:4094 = 0.93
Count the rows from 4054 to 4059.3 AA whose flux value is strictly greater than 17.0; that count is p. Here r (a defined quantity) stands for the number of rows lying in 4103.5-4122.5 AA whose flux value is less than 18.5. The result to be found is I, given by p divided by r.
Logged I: 0.27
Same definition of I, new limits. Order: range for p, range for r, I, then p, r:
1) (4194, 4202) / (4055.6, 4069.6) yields 1.00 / 6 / 6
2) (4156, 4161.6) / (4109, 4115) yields 0.75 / 3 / 4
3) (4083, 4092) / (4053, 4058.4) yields 1.25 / 5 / 4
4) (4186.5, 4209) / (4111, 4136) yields 0.83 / 15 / 18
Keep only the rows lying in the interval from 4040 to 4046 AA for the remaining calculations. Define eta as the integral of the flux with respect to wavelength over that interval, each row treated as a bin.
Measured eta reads 108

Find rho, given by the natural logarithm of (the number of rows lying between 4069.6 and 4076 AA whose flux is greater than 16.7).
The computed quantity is 1.4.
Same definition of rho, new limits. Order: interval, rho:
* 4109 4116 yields 1.1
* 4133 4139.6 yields 1.4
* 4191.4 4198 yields 1.4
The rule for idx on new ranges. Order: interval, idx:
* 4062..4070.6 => 1.79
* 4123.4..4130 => 2.08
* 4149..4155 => 1.45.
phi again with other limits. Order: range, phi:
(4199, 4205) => 2.00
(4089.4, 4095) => 2.04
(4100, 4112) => 2.69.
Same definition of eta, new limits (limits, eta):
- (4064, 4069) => 90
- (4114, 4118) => 67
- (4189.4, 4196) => 109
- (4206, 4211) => 104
